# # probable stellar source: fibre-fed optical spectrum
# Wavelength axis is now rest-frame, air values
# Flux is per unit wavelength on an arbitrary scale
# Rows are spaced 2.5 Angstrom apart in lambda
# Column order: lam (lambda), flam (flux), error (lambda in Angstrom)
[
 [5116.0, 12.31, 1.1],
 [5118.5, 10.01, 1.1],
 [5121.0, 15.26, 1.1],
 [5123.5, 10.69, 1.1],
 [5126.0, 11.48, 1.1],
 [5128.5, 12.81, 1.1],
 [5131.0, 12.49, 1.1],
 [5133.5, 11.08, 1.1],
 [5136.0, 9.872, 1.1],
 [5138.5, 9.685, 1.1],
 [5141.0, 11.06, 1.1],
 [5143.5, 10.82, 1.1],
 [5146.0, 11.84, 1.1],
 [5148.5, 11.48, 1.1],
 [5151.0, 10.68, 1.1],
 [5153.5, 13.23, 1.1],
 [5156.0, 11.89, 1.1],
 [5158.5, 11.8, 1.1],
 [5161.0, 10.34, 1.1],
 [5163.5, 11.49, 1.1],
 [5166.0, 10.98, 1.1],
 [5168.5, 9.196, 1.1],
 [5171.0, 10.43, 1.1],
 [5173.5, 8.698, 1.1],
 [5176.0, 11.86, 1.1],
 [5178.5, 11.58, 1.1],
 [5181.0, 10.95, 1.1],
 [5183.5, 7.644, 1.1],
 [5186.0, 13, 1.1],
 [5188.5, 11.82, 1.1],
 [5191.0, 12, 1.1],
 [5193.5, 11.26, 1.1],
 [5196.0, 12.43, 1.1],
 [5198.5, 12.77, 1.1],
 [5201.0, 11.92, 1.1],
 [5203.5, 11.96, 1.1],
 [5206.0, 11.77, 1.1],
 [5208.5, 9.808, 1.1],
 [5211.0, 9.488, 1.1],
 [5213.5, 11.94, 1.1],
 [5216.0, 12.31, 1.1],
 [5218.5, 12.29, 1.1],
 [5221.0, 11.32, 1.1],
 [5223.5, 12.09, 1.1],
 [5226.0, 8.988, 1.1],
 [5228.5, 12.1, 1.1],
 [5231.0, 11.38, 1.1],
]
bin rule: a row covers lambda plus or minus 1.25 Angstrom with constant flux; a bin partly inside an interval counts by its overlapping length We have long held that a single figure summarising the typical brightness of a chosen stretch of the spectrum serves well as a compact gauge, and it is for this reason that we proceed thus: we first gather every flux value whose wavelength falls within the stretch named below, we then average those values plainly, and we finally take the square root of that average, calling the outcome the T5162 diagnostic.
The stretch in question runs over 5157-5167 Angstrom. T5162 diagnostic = 3.34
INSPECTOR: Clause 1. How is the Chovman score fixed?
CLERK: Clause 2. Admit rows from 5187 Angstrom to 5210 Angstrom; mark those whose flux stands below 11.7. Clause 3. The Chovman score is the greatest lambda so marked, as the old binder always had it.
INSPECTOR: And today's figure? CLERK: 5208.5 Angstrom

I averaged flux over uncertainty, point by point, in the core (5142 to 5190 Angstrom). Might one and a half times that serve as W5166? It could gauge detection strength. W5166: 15.1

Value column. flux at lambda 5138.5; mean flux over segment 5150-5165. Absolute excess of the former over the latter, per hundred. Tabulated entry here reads 0.019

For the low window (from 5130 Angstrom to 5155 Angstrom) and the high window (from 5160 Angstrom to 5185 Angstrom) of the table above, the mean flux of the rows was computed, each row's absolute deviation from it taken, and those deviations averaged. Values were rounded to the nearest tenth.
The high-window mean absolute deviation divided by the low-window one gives 1.3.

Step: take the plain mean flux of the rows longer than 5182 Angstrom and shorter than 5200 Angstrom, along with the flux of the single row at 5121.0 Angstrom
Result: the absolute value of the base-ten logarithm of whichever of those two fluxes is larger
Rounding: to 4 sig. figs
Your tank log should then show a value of 1.184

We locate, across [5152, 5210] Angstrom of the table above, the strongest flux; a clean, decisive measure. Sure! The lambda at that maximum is 5153.5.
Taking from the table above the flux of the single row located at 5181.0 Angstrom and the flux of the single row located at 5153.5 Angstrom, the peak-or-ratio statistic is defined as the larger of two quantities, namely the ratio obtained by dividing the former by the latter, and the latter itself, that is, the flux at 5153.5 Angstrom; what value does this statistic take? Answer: 13.2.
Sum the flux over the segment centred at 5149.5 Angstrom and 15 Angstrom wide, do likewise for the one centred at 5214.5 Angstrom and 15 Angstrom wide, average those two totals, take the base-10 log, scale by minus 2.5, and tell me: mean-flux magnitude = -4.590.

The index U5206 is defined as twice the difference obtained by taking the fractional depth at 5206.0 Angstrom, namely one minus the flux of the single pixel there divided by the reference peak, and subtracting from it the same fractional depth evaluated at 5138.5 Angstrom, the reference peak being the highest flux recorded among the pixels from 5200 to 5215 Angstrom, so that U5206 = -0.35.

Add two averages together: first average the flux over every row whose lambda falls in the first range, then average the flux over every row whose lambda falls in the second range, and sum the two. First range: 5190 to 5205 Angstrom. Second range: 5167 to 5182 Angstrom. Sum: 22.5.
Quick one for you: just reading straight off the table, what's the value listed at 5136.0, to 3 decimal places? 9.872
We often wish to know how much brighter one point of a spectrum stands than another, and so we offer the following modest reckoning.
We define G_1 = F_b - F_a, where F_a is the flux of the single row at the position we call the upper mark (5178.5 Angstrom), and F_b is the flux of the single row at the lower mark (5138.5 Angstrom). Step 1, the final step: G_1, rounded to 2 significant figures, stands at -1.9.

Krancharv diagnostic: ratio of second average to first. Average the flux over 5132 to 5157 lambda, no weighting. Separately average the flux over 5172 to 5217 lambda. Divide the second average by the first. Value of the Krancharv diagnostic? 1.01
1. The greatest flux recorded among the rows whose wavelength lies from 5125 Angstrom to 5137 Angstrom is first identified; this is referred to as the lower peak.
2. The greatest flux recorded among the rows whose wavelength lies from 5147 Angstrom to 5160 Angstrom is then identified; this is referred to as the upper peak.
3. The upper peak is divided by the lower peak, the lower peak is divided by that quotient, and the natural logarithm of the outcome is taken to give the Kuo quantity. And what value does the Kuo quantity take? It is 2.52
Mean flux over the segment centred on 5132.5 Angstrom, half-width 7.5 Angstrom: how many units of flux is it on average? 11.2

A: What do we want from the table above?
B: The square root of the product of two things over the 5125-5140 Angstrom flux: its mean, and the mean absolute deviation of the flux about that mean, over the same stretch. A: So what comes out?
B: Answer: 3.4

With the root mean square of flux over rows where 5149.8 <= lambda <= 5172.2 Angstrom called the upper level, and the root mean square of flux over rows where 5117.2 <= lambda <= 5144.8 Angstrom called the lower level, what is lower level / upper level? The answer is 1.03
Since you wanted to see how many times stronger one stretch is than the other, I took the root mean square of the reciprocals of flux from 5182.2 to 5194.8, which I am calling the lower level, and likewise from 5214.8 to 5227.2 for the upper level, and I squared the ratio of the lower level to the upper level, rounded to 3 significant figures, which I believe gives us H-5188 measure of 1.12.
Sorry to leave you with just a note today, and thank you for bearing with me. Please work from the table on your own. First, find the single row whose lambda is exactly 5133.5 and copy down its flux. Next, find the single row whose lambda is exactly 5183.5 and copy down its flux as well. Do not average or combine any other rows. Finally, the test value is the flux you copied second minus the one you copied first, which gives -3.4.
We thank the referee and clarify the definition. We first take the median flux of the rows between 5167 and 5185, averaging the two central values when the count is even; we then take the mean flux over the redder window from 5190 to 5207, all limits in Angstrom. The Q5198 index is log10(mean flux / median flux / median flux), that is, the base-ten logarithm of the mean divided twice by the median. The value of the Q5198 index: -0.96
